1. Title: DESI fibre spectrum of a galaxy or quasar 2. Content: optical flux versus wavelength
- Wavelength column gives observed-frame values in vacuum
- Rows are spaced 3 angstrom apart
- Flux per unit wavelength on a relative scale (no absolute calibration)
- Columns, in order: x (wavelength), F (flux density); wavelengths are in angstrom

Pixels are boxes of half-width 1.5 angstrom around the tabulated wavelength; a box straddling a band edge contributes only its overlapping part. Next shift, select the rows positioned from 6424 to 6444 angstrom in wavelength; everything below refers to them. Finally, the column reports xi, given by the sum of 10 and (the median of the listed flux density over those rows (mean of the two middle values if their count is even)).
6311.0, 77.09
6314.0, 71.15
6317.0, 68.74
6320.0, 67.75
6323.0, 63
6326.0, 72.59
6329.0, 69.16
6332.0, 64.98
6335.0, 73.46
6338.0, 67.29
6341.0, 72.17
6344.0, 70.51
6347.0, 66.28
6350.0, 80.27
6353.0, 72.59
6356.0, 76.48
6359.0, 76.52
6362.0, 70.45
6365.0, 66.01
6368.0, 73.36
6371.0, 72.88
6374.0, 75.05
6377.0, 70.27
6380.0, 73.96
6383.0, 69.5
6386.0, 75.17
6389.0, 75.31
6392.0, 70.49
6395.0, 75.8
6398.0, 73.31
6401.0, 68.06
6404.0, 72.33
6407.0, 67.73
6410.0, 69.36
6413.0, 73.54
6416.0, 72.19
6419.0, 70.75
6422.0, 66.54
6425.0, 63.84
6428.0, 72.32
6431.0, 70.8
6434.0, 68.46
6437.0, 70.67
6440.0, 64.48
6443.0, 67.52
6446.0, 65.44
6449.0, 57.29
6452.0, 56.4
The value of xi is 78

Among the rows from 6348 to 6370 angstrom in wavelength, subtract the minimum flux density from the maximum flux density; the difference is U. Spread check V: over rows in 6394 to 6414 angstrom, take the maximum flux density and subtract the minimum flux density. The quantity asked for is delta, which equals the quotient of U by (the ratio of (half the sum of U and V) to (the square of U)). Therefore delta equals 260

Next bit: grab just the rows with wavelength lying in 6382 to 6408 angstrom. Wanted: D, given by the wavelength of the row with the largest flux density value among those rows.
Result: 6395.0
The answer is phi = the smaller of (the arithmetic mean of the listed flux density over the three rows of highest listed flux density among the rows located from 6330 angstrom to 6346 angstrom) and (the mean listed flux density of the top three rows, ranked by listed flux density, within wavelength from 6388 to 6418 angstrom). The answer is 72.0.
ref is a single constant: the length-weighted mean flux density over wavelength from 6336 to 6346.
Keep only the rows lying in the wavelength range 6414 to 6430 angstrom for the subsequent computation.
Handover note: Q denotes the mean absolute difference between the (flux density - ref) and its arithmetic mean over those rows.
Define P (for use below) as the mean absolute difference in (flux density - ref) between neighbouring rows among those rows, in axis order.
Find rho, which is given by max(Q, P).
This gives 4.21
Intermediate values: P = 4.21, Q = 3.2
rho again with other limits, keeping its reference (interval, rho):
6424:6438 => 3.64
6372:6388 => 4.65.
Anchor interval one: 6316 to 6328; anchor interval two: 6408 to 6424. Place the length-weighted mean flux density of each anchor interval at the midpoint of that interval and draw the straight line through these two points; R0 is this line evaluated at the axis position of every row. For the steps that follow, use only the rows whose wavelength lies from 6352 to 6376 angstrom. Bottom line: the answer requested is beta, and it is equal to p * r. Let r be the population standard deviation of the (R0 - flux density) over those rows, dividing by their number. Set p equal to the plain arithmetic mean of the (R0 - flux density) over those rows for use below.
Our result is -13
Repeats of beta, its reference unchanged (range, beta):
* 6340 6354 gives -17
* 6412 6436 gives 2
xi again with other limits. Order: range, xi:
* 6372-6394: 84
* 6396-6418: 82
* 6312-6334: 79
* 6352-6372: 83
